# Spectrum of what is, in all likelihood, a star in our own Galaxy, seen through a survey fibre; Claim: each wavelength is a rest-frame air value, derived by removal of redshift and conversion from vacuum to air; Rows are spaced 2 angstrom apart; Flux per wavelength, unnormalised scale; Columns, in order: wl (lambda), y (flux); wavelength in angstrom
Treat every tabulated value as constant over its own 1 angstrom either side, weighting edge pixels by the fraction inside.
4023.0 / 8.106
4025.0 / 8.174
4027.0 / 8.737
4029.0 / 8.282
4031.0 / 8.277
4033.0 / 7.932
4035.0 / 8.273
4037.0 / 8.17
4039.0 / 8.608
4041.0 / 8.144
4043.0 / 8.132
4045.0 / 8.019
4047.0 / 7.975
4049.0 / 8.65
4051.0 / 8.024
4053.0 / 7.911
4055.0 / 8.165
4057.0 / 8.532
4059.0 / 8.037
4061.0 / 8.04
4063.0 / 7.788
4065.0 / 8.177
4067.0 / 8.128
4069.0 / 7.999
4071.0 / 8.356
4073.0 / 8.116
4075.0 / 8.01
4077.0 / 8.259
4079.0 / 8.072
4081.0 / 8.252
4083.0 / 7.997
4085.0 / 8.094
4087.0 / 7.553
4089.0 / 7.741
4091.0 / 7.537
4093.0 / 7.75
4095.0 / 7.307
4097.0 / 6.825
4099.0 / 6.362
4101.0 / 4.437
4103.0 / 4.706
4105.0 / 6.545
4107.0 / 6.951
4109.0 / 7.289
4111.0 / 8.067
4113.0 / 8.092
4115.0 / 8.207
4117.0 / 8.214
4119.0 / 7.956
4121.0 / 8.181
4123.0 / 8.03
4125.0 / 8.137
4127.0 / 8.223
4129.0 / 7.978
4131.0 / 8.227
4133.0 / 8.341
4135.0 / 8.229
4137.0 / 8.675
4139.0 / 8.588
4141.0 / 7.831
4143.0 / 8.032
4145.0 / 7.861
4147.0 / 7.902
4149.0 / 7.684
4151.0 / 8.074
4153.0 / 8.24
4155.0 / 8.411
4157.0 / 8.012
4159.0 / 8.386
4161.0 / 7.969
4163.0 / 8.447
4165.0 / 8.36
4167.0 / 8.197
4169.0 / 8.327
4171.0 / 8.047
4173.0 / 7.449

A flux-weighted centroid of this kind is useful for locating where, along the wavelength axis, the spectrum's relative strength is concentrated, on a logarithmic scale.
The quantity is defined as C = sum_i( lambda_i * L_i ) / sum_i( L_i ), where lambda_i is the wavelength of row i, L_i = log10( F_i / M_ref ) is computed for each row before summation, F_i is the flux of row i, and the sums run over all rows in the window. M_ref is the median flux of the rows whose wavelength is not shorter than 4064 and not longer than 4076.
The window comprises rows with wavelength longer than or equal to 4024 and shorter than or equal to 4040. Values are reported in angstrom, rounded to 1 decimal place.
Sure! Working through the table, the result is 4031.9 angstrom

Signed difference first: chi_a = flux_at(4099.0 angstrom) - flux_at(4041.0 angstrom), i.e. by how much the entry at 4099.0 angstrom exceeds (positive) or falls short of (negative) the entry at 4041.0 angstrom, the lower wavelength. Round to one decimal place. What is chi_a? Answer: -1.8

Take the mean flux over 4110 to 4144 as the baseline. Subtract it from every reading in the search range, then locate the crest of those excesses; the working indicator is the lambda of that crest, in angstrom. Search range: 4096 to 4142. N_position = 4137.0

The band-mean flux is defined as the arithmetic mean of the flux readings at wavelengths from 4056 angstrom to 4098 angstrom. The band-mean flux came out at 7.93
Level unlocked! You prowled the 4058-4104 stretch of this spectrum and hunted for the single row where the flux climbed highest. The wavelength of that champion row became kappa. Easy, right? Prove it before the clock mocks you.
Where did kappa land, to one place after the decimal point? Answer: 4071.0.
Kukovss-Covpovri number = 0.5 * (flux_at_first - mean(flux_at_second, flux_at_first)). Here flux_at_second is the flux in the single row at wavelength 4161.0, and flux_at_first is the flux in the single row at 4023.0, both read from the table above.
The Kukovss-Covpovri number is 0.03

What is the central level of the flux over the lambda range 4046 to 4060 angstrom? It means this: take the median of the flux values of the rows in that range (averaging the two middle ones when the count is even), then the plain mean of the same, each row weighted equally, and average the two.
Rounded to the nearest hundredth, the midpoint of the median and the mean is 8.11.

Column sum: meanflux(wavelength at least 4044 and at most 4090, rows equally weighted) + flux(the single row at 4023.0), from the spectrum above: 16.2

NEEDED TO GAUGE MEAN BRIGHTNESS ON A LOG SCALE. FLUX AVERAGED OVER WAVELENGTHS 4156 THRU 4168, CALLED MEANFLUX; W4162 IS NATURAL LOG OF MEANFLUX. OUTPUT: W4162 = 2.11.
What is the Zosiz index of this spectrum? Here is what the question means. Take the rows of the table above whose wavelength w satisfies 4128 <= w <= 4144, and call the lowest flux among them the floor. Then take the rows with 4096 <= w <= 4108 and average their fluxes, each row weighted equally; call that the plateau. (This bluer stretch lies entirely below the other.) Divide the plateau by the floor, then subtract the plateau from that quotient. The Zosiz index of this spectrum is -5.2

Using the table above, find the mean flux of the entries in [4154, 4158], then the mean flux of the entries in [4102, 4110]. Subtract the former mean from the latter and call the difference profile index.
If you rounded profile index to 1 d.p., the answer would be -1.8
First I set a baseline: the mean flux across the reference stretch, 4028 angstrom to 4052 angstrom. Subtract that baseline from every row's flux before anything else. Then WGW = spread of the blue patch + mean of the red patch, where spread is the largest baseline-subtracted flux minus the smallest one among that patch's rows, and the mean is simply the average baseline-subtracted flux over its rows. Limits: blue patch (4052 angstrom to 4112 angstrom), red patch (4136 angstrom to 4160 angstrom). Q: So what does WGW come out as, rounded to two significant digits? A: 4.0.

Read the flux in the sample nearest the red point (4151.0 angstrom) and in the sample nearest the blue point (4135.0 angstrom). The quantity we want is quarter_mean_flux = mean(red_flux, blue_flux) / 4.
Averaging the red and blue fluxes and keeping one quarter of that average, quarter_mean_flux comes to 2.04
